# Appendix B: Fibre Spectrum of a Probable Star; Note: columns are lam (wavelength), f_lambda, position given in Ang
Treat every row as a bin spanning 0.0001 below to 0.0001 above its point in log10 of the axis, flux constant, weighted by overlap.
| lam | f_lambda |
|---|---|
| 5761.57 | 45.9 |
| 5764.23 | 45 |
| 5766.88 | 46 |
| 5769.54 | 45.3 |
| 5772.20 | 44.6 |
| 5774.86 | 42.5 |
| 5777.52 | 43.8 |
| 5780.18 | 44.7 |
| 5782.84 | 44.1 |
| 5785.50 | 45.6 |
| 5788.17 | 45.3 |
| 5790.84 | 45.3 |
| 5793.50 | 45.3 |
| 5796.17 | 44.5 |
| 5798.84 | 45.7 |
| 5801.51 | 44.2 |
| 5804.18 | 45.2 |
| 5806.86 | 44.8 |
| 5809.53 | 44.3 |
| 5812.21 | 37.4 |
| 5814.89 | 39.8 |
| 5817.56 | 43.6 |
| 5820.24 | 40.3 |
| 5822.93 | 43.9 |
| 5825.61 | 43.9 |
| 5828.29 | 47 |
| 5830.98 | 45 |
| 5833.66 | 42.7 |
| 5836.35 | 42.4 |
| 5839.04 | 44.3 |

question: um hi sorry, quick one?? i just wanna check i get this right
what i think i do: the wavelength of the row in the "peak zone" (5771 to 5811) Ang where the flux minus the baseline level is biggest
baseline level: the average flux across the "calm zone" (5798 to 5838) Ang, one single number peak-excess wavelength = 5798.84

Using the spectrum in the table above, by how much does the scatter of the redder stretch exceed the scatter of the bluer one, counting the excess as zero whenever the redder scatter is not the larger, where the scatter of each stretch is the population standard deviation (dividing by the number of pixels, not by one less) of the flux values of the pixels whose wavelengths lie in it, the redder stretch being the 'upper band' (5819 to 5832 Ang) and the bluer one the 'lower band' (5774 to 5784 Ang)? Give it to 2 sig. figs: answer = 1.4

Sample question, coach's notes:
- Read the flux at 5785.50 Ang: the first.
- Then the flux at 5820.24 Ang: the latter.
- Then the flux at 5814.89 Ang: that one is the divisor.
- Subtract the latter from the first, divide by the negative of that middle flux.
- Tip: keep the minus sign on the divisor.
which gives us -0.13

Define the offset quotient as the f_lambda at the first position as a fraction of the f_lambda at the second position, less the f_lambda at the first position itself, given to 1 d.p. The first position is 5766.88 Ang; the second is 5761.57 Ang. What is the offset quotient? -45.0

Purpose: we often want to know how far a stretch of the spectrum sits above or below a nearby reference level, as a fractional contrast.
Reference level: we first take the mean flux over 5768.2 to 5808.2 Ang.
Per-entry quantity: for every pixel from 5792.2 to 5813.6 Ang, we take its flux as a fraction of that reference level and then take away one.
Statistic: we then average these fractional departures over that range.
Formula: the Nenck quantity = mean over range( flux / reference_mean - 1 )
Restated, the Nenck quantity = -0.018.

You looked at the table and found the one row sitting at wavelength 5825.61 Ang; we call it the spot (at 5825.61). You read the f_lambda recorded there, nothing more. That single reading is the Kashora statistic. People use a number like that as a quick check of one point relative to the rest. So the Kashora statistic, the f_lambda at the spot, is 43.9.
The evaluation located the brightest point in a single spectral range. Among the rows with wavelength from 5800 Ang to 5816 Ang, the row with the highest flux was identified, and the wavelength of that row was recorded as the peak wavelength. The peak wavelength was 5804.18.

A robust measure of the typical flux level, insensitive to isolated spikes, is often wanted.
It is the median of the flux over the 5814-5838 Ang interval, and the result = 43.6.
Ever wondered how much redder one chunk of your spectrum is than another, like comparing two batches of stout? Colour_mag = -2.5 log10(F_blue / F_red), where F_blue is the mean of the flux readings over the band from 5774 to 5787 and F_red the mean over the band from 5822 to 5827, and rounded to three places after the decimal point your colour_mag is -0.006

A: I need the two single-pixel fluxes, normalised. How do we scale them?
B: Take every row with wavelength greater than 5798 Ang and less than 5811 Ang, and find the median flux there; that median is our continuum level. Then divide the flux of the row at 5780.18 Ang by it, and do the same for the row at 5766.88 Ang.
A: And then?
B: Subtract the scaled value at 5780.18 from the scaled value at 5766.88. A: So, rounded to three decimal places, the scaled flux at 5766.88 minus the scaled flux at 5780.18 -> 0.029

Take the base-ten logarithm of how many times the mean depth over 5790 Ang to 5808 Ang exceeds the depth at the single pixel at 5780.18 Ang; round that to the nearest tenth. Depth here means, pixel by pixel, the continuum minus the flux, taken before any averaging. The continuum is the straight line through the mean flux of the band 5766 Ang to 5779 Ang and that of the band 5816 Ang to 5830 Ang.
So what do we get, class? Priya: 0.4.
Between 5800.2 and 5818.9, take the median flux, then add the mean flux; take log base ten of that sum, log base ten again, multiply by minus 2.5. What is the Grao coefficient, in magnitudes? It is -0.719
